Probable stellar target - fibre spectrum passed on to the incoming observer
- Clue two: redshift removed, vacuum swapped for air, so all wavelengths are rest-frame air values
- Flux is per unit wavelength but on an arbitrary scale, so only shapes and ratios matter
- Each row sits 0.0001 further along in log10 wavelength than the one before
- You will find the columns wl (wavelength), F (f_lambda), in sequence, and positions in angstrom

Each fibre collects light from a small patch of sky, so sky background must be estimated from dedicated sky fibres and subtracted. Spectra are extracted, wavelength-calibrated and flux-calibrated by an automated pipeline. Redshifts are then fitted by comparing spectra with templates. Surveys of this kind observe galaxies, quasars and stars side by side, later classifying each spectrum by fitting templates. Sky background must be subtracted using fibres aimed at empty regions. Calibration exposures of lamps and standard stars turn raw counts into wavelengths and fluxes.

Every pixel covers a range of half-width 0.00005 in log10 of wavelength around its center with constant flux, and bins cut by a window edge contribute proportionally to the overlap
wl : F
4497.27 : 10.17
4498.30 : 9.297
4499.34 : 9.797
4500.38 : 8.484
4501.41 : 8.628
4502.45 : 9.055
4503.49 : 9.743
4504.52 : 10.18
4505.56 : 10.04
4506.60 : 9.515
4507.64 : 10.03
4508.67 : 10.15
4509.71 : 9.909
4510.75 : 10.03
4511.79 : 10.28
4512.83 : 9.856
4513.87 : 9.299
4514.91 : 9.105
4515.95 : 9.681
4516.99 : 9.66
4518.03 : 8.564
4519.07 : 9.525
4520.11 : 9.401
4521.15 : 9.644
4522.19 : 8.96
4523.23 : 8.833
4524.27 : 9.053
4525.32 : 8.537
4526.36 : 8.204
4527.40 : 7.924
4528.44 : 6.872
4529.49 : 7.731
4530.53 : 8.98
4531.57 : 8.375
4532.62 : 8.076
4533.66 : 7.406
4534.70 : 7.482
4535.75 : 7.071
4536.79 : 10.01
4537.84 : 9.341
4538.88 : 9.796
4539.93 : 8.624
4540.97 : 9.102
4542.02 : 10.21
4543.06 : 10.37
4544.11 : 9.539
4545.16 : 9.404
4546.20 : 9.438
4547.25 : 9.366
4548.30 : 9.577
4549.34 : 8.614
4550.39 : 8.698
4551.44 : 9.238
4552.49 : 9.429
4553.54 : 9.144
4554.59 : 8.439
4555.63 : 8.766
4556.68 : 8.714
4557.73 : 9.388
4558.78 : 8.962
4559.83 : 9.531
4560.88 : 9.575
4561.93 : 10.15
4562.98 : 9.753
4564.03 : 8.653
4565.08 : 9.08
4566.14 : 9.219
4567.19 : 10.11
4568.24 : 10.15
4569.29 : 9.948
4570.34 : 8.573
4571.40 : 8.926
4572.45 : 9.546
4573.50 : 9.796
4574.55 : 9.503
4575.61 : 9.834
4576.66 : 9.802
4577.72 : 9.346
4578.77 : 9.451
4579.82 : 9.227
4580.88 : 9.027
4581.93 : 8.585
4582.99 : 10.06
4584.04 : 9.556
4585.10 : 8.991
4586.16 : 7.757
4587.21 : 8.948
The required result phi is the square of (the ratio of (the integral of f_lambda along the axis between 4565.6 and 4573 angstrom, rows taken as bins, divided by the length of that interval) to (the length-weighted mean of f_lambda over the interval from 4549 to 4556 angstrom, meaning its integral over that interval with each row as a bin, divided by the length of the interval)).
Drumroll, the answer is 1.13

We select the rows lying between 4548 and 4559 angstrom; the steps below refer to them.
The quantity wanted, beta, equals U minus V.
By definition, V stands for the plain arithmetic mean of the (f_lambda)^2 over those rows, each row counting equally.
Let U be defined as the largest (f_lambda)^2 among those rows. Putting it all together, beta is 11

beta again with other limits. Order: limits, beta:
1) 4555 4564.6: 17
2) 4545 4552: 7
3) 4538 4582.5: 20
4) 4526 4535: 18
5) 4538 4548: 16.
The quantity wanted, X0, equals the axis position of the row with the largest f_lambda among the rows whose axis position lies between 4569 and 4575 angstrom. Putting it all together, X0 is 4569.29 angstrom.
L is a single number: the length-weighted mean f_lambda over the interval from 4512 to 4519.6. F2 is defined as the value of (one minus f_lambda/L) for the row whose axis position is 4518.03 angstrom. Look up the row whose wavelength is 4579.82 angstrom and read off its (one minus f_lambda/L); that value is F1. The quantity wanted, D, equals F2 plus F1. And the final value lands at 0.11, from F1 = 0.020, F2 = 0.09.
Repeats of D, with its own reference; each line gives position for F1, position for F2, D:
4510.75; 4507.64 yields -0.13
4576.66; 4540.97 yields -0.01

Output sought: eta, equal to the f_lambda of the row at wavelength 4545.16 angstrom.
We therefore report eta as 9.404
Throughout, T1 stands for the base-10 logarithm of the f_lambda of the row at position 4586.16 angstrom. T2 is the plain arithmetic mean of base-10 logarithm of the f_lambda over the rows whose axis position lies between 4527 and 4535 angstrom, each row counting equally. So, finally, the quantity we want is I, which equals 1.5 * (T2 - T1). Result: 0.01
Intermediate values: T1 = 0.89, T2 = 0.894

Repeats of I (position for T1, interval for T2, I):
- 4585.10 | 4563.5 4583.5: 0.03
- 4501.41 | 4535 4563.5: 0.04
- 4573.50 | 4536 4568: -0.03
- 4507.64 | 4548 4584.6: -0.05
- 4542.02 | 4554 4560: -0.09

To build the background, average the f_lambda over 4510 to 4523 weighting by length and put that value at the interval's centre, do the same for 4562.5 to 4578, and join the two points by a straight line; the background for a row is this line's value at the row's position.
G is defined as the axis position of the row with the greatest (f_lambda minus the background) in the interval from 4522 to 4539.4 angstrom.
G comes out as 4536.79 angstrom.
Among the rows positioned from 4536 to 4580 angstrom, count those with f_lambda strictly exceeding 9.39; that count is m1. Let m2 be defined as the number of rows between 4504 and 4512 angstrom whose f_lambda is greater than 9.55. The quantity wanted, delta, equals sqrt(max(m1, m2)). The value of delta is 4.69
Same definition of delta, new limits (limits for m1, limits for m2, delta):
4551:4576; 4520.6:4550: 3.46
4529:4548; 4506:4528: 3.00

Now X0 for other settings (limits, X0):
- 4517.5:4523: 4521.15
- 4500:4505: 4504.52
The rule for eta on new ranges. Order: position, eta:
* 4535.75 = 7.071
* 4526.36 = 8.204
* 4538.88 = 9.796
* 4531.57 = 8.375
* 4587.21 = 8.948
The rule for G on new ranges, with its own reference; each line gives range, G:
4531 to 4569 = 4543.06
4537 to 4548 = 4543.06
